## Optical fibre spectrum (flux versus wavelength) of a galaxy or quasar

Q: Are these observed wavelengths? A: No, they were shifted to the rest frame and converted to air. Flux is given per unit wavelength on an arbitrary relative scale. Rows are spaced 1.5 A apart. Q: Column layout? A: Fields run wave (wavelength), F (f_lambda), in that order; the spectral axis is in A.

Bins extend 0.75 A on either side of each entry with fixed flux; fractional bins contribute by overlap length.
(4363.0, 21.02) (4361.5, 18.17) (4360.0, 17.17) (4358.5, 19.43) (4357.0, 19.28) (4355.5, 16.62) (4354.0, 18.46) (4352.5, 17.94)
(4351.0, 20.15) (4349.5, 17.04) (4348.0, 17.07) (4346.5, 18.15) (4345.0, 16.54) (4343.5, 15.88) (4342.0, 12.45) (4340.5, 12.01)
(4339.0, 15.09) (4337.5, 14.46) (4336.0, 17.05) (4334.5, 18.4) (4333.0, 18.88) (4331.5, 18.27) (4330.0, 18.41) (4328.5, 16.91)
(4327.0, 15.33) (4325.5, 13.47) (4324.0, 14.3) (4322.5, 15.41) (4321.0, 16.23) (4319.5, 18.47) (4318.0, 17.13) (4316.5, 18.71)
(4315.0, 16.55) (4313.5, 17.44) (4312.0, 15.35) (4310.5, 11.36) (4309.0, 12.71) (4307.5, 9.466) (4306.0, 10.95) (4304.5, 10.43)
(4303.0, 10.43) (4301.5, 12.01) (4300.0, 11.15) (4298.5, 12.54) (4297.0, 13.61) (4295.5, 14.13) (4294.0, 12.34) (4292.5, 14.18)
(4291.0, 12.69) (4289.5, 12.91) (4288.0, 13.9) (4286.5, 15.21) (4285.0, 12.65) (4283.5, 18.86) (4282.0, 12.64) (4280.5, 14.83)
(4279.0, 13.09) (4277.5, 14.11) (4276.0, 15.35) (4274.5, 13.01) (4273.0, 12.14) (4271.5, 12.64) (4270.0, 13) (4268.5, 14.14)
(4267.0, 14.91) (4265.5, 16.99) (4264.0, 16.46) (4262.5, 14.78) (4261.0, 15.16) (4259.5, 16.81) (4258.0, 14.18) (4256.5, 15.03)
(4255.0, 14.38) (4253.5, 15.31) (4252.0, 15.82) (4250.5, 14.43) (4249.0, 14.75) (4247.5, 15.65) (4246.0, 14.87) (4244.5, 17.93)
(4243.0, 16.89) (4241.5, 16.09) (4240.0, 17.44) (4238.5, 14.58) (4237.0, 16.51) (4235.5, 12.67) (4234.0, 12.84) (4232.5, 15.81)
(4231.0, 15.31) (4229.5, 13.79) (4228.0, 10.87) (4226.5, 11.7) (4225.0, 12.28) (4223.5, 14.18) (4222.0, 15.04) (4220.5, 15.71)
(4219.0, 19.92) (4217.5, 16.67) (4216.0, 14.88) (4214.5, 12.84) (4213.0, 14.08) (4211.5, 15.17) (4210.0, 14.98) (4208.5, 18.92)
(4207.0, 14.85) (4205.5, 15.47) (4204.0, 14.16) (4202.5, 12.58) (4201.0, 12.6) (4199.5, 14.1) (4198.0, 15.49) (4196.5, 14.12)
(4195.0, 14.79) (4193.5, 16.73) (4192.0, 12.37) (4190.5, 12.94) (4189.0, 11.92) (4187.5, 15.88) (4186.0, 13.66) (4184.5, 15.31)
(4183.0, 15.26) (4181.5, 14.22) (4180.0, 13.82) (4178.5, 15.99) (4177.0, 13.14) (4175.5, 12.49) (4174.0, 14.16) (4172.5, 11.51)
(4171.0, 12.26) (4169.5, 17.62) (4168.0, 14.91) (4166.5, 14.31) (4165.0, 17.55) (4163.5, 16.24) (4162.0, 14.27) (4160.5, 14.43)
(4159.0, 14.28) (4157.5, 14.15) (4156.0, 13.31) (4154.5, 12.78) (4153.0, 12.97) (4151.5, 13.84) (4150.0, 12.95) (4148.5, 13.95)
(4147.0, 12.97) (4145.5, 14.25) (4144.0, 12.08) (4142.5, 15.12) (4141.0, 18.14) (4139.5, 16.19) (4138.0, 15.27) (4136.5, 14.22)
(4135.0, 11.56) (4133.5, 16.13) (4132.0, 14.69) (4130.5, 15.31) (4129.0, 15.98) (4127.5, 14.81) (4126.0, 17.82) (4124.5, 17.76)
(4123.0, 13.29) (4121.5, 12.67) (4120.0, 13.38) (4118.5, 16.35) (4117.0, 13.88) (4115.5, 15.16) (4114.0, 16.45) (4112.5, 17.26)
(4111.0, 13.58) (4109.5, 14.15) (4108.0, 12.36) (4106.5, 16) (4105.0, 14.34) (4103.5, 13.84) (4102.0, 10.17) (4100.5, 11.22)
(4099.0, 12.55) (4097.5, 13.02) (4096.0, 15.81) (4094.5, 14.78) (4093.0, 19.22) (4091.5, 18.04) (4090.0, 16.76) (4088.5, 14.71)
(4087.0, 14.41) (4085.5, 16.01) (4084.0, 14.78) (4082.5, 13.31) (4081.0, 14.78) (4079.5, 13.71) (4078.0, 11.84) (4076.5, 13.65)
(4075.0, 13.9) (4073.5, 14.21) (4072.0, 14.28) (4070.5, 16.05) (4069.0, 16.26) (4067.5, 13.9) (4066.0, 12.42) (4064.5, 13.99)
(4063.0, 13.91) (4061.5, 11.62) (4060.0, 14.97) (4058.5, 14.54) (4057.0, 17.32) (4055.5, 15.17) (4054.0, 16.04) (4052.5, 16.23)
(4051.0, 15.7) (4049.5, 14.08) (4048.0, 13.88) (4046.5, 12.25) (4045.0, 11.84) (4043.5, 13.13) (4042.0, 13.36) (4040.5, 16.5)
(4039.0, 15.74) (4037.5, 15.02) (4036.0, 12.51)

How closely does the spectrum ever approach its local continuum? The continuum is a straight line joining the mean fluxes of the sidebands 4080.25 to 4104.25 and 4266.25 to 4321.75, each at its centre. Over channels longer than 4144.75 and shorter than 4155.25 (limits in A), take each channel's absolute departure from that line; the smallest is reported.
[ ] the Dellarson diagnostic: 0.13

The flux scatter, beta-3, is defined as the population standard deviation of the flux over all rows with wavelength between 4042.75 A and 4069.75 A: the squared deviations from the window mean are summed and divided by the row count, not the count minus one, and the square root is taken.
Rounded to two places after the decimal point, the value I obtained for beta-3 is 1.60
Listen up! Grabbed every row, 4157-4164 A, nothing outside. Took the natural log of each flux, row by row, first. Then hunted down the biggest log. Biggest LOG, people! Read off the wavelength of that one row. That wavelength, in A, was 4163.5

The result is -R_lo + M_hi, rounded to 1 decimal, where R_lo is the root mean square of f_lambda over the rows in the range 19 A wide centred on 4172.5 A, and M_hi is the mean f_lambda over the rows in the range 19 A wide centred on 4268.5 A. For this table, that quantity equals 0.0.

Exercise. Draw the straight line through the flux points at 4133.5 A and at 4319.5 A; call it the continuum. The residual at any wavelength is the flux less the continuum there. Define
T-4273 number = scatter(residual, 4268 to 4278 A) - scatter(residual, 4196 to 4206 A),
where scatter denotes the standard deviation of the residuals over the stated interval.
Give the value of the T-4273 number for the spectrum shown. -0.1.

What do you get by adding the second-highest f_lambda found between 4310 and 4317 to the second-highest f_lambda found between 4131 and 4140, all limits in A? 33.6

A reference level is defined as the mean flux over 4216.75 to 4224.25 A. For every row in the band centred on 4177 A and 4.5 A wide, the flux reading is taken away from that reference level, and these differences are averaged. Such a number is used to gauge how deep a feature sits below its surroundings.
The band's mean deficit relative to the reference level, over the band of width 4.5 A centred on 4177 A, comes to 2.4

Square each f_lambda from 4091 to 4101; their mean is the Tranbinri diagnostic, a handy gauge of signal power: 231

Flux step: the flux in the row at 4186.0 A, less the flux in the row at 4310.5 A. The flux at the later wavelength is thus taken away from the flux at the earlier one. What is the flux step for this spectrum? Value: 2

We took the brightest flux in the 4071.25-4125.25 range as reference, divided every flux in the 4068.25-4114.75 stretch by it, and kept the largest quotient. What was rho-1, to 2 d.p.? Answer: 1.00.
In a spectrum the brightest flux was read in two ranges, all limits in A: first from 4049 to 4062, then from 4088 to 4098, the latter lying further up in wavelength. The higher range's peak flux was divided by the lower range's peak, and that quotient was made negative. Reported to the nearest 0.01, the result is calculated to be -1.11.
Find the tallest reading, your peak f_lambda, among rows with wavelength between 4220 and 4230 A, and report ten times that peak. 157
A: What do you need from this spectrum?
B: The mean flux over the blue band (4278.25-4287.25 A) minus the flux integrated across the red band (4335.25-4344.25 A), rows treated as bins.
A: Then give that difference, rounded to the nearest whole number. -116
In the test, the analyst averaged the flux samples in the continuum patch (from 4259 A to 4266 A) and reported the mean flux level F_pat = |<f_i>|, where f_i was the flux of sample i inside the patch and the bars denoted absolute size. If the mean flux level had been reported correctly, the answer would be 16.0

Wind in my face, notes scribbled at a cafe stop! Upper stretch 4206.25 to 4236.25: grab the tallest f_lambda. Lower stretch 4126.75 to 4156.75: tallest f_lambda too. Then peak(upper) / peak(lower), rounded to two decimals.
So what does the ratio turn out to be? 1.10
